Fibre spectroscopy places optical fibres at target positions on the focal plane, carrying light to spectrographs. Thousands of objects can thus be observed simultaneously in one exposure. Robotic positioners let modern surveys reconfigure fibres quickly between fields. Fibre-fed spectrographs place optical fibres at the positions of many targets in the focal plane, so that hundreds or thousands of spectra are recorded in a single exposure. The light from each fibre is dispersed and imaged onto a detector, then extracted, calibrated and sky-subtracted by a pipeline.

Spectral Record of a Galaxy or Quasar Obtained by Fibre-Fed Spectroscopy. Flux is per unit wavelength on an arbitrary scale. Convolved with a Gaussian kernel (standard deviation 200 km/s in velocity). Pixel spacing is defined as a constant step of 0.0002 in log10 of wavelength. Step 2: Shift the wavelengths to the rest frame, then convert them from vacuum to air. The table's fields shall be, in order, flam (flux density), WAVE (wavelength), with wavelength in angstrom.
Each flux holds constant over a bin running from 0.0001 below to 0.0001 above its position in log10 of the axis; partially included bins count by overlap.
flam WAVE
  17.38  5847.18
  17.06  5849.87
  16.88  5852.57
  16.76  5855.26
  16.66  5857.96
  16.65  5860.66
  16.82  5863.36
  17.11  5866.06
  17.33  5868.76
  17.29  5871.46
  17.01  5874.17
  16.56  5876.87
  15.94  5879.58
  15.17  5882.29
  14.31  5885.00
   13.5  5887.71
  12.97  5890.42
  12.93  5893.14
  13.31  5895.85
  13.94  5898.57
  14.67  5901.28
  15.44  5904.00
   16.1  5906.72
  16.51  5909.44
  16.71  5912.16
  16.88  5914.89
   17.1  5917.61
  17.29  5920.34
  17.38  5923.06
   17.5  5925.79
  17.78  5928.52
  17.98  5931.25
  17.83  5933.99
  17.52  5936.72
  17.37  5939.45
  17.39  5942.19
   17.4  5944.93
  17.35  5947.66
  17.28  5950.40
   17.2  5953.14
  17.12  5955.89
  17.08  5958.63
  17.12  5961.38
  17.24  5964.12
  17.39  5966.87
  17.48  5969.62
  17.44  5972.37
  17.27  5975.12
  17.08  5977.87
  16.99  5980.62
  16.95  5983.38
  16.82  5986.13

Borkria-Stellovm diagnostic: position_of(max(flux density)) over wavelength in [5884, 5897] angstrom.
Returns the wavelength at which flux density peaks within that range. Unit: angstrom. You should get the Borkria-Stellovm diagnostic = 5885.00 angstrom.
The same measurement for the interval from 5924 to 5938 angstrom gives 5931.25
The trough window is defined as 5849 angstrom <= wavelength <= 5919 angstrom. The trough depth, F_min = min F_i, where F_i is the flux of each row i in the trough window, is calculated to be 12.93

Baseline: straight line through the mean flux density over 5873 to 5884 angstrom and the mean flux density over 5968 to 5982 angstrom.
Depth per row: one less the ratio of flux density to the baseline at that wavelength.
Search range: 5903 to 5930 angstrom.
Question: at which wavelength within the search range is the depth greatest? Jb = 5904.00 angstrom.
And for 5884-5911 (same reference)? 5893.14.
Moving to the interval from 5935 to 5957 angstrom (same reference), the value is 5955.89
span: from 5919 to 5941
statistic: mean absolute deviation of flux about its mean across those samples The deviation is 0.21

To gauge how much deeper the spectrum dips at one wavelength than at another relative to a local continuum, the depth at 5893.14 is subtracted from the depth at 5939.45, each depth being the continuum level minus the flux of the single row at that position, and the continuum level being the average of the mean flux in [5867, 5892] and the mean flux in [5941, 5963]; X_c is -4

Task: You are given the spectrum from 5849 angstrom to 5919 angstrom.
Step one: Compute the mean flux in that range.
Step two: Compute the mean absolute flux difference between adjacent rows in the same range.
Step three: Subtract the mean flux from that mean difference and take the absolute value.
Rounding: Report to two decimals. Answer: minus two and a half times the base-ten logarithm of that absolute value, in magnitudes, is -2.97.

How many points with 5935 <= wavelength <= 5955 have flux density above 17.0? 7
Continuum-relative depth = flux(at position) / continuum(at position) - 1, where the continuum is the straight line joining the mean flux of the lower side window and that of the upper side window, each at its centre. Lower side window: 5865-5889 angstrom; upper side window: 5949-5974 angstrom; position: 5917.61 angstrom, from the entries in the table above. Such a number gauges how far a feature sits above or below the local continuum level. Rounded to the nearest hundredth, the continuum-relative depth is 0.03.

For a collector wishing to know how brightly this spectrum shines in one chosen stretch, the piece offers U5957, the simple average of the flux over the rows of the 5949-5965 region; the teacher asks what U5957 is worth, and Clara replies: 17.17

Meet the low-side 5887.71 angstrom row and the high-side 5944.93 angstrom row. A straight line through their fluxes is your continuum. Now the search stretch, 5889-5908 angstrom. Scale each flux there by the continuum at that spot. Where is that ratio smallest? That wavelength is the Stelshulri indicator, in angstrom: 5893.14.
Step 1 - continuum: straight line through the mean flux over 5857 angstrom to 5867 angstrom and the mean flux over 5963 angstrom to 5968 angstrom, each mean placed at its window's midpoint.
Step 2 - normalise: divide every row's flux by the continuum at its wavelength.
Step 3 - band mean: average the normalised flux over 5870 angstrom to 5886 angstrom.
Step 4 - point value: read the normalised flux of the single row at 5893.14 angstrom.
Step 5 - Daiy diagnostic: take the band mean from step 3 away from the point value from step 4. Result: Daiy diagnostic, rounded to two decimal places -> -0.19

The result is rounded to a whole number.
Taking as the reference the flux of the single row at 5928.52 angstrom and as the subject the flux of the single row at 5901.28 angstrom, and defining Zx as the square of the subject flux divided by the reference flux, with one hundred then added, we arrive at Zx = 112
